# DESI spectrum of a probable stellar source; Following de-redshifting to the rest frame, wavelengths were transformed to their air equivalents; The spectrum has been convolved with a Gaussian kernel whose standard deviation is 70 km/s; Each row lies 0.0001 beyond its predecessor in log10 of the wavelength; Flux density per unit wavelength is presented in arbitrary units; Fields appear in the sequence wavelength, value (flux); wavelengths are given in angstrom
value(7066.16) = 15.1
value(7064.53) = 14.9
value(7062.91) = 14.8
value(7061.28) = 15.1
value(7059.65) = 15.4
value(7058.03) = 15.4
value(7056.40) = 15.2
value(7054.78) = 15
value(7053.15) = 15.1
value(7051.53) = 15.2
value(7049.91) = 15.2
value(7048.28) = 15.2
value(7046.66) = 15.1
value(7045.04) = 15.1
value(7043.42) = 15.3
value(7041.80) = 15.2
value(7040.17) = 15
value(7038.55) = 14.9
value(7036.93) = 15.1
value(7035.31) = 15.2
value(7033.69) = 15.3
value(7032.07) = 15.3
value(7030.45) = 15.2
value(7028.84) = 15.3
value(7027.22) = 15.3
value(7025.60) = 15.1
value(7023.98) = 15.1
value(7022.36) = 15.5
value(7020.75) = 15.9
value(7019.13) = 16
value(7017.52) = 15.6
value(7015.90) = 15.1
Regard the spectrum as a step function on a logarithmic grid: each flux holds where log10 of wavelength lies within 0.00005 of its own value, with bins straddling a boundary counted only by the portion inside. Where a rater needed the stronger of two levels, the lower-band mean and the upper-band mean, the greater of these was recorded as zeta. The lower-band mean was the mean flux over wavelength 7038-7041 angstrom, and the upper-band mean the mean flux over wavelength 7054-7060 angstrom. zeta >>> 15.25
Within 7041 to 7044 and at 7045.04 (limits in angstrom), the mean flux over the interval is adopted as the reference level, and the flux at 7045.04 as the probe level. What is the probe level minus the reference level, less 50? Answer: -50.15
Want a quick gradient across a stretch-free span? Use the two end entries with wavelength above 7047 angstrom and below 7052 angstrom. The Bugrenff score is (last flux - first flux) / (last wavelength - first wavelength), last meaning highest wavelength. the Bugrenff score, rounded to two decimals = 0.00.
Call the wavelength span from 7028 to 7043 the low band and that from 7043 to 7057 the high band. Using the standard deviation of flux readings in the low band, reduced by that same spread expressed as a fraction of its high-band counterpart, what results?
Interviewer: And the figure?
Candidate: -1.5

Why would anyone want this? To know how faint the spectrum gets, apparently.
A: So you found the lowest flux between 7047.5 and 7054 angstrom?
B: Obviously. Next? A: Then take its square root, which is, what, 3.89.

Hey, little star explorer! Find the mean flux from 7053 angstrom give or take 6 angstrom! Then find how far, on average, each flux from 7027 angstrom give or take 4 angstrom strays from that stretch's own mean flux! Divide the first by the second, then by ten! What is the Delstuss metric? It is 19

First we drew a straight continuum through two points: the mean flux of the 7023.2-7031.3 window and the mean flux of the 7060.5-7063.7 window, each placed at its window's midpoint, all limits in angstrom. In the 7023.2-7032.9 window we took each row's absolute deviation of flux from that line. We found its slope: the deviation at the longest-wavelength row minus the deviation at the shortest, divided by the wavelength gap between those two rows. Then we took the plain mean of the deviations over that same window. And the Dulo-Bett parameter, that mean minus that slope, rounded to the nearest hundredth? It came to 0.10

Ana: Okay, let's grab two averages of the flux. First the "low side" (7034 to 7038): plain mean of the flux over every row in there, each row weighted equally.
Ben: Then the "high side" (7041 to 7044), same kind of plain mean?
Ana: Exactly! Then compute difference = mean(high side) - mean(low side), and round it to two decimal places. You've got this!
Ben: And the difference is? 0.10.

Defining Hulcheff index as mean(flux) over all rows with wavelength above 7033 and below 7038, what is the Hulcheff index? 15.2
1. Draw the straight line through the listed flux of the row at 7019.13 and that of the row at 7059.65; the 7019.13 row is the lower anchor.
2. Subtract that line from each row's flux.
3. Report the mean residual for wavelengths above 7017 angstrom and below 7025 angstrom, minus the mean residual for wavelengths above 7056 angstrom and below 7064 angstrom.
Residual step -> -0.14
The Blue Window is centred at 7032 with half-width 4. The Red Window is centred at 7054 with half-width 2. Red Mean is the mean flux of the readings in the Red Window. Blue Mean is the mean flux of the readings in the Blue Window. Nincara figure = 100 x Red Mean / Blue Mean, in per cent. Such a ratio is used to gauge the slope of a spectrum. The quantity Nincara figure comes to 99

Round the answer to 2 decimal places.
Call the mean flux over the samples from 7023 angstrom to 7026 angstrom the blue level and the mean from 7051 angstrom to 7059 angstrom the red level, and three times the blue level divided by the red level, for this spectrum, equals 2.98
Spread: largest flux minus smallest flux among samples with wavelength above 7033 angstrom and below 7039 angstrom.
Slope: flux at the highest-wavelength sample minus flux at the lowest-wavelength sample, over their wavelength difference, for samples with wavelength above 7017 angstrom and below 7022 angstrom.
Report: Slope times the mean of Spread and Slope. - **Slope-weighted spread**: 0.023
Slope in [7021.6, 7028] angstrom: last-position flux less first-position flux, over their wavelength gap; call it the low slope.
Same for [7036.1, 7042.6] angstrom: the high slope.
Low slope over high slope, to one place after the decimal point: -2.0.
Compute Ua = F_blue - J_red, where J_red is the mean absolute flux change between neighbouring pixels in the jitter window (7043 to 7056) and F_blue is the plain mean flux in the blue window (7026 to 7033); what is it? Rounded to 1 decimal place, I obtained 15.2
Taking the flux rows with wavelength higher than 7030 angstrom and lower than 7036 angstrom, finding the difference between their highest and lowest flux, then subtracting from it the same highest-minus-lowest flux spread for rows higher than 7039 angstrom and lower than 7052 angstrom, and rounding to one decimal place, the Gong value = -0.2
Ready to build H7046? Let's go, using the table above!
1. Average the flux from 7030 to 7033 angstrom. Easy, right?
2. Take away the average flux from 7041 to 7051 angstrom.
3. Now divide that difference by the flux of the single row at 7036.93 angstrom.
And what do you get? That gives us 0.004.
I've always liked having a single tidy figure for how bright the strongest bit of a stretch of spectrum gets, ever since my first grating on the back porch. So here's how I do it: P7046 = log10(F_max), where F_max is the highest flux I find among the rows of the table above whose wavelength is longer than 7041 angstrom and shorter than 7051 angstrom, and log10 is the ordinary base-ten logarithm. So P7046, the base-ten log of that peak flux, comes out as 1.18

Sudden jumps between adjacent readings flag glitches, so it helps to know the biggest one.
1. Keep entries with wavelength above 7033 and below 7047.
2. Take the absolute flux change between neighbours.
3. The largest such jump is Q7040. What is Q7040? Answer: 0.20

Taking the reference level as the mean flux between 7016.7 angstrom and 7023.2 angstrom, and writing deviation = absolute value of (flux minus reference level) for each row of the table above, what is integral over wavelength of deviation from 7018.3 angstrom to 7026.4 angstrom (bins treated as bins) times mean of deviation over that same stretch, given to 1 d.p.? 1.2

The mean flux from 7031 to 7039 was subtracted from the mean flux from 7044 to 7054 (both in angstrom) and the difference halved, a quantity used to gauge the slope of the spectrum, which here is -0.01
